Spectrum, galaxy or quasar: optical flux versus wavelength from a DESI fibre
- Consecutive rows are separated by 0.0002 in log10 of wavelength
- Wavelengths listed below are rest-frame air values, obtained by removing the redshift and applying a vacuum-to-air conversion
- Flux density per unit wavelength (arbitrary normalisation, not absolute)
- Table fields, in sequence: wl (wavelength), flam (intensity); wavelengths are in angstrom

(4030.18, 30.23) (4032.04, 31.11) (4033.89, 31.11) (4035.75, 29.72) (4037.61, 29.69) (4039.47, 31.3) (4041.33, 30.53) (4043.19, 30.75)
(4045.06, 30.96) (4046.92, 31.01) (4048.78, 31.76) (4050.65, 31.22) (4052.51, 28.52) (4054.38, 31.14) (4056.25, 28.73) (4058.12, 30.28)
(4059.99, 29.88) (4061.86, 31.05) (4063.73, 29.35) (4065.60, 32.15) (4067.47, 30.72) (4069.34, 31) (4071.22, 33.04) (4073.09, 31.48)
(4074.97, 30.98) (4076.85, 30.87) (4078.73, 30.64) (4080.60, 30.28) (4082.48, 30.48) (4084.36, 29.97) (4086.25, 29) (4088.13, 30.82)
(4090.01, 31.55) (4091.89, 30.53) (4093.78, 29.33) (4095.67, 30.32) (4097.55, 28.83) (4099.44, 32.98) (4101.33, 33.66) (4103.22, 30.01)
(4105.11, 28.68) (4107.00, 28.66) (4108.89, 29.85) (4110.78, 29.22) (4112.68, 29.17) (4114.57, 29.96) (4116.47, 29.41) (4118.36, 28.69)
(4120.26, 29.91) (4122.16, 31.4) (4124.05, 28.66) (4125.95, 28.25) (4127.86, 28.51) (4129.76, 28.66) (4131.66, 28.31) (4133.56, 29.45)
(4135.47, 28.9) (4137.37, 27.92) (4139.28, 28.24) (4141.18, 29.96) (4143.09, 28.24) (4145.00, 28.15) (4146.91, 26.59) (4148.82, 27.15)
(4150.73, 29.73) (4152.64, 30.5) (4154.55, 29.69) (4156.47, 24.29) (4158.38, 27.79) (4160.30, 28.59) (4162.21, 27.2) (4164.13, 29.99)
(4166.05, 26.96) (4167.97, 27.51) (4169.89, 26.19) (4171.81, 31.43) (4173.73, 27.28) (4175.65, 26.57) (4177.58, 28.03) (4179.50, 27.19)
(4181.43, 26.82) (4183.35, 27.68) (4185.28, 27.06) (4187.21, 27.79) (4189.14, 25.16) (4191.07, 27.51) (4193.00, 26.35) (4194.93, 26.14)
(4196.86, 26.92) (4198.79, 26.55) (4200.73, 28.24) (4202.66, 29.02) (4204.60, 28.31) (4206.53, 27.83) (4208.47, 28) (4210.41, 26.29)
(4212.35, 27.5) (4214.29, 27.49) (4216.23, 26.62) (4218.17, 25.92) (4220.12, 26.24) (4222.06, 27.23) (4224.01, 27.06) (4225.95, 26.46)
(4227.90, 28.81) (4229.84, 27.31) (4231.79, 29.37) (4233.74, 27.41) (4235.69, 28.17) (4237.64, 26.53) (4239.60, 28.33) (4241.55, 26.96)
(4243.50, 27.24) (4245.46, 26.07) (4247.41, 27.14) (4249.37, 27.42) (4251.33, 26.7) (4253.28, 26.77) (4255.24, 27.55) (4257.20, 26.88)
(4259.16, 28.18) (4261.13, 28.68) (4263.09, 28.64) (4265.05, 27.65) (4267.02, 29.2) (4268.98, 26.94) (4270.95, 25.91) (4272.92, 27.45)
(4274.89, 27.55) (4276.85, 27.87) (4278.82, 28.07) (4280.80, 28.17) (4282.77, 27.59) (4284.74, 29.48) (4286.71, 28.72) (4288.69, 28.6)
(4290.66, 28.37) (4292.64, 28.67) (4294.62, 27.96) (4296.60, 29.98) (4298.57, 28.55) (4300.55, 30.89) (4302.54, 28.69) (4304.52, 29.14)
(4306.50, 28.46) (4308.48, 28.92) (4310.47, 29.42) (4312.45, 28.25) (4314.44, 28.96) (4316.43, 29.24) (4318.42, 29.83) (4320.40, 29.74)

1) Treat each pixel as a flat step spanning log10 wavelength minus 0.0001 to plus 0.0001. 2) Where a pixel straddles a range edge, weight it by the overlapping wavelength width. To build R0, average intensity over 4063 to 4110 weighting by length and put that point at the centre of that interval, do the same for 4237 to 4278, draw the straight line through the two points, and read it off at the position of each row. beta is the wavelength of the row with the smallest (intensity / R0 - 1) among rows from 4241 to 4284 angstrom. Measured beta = 4245.46 angstrom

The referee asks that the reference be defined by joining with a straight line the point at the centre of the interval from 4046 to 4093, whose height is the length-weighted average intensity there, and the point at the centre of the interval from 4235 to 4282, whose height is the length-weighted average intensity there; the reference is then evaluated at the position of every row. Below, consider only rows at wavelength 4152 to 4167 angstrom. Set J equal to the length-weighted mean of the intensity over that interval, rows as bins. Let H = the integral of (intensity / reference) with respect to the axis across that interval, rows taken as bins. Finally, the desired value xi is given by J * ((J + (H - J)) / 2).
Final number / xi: 203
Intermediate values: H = 14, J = 28.1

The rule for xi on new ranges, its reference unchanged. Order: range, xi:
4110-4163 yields 737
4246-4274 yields 385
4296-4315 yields 302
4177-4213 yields 469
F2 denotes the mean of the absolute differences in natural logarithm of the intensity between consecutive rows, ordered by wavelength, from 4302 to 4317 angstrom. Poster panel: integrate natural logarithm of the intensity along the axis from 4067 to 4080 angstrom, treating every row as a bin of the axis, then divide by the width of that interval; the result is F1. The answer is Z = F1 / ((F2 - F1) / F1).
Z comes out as -3.46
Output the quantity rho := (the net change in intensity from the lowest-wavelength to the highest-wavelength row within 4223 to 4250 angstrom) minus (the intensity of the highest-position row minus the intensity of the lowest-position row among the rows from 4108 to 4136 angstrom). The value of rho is 1.3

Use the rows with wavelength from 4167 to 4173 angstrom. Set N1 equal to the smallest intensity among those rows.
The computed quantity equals 26.19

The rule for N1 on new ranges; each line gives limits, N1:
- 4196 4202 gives 26.55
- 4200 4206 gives 28.24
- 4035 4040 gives 29.69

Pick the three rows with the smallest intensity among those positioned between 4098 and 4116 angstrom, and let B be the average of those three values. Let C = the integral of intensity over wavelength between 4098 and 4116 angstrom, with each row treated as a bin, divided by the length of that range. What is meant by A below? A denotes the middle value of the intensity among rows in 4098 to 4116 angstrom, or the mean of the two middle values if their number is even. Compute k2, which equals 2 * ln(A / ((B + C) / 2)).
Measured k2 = 0.023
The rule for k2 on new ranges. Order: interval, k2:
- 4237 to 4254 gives 0.017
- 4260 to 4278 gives 0.028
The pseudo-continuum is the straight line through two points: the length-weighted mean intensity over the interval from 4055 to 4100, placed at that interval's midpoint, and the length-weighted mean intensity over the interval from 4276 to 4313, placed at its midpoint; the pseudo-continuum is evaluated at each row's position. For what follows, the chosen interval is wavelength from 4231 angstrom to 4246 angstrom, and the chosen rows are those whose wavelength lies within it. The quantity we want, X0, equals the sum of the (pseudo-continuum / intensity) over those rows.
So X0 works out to 9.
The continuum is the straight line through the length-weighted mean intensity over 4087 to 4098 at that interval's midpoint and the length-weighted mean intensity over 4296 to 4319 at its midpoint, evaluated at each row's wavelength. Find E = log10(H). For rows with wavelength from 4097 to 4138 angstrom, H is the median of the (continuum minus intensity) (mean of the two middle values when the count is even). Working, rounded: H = 1.1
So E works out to 0.04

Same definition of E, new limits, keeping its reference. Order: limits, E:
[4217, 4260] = 0.37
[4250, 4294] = 0.13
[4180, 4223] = 0.41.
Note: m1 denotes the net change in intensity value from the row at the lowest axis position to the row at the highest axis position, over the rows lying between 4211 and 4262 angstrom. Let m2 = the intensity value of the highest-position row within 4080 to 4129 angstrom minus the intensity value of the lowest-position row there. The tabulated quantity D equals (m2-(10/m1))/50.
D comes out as -0.2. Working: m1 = 1.2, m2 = -1.8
